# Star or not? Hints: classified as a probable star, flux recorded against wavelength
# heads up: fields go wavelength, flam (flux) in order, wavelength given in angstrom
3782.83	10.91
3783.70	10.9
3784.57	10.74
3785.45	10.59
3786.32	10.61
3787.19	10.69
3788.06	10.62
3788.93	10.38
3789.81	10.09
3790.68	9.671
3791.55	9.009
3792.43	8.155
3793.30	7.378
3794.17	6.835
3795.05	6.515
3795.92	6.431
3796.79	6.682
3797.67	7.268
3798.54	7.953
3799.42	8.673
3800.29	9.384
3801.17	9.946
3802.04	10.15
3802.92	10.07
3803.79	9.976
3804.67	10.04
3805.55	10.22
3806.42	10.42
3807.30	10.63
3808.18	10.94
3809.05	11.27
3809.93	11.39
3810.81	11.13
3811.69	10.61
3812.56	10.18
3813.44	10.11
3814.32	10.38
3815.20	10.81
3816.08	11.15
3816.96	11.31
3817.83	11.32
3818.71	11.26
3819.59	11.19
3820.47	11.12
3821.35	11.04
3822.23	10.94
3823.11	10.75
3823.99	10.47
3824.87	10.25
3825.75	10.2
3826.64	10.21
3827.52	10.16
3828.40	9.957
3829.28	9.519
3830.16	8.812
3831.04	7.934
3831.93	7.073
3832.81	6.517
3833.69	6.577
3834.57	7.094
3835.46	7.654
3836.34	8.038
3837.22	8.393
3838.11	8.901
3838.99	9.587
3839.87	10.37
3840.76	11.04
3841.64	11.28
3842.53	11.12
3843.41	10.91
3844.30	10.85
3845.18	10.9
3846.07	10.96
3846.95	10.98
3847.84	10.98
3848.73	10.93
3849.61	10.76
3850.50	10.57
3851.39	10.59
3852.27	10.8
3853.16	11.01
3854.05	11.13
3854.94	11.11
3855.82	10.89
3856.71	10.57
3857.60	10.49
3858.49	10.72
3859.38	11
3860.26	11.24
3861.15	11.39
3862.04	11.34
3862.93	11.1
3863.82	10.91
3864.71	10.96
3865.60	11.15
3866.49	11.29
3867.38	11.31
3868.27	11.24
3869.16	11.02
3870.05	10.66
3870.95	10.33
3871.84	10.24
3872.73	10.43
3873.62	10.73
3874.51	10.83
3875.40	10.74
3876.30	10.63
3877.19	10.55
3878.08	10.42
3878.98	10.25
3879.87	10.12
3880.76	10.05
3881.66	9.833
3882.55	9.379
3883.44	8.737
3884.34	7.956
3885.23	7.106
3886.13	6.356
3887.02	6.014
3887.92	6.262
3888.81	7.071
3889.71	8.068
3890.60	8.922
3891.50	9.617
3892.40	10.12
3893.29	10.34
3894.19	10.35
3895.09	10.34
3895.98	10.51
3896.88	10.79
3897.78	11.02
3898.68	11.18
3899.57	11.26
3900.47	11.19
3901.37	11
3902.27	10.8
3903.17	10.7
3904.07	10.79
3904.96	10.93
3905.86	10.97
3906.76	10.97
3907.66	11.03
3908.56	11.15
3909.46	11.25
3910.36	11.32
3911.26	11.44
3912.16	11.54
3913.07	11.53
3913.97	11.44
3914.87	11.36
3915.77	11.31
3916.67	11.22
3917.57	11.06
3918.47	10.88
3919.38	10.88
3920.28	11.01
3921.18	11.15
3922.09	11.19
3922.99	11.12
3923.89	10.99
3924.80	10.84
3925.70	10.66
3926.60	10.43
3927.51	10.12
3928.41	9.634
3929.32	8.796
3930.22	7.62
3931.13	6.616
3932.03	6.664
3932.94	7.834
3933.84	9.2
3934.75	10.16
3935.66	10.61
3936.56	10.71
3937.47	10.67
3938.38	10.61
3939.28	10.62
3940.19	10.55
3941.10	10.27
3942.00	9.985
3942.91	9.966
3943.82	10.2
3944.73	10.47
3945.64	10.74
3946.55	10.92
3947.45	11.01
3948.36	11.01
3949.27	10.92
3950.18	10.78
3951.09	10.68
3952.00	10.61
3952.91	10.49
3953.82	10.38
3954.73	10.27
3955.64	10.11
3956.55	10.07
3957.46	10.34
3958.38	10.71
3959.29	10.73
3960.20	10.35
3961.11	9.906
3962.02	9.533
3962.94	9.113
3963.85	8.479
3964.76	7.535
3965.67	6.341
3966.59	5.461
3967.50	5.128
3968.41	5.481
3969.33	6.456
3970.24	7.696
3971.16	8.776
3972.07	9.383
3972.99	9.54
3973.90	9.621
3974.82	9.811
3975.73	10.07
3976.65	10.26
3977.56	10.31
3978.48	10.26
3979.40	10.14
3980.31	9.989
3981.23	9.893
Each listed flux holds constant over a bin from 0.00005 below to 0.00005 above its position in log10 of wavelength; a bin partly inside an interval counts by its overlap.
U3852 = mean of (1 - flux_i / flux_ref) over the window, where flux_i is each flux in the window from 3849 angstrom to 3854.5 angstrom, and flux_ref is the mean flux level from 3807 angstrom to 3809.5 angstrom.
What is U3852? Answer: 0.01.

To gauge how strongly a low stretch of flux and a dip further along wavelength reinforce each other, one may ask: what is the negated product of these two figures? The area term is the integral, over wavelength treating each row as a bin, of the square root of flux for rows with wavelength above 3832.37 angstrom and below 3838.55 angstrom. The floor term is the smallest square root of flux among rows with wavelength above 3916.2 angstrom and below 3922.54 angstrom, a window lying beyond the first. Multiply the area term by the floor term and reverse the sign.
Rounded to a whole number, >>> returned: -56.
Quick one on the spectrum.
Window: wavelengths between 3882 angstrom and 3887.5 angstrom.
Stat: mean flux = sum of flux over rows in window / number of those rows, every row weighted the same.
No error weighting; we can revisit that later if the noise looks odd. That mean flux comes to 7.6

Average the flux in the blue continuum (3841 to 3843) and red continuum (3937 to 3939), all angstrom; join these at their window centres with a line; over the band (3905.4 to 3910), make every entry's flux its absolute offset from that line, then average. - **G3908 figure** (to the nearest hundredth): 0.26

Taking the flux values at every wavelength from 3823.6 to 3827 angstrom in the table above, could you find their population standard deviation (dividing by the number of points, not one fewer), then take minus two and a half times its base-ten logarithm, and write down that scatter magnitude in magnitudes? 2.4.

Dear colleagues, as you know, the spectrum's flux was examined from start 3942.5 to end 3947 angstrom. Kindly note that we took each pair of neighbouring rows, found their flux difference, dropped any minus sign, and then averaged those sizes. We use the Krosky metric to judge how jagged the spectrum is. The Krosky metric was 0.2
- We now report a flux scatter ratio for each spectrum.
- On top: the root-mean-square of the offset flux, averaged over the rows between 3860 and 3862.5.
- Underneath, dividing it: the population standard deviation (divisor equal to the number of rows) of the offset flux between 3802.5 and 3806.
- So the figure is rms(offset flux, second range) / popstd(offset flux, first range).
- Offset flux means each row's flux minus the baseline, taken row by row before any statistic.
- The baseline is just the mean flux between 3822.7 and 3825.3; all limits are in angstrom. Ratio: 9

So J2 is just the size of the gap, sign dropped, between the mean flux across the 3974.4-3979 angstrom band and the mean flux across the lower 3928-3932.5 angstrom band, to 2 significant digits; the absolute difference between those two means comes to 2.3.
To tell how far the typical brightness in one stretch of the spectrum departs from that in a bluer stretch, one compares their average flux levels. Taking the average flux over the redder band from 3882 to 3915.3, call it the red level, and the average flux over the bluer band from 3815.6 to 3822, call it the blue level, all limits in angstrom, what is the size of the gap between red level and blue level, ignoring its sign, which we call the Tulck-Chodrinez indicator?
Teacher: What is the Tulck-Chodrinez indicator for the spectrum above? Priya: 1.2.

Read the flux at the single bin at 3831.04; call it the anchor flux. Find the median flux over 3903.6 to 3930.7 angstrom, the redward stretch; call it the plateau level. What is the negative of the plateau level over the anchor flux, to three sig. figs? -1.39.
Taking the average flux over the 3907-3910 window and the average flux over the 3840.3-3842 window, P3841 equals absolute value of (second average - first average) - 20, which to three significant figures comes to -20.0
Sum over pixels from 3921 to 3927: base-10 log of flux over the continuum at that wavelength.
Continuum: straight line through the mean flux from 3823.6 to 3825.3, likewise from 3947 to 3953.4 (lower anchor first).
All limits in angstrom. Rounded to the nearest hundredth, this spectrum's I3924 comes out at 0.06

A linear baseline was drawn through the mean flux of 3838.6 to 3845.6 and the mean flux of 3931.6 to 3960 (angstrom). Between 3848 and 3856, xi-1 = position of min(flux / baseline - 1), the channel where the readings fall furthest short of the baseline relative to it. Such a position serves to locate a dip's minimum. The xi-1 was 3850.50 angstrom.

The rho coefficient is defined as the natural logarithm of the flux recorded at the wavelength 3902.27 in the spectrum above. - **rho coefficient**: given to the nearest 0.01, 2.38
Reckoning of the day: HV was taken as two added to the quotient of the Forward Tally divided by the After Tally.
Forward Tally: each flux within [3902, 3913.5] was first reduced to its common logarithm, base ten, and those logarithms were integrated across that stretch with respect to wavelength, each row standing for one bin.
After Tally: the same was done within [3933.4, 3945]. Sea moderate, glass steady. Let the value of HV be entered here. 3.02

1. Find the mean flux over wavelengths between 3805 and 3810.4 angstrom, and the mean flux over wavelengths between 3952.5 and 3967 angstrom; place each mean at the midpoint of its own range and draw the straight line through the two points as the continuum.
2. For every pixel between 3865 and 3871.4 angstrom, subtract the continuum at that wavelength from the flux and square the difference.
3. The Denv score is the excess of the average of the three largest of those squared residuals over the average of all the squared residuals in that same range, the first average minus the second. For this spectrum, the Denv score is 0.4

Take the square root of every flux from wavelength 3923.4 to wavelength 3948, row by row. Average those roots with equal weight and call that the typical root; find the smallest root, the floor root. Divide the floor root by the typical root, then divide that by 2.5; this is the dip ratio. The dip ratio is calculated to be 0.328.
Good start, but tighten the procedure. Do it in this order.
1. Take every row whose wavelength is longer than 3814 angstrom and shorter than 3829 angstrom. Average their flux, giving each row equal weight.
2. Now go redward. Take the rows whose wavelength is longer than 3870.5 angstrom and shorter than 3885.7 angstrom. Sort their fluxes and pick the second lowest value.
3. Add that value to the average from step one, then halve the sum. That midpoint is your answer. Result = 9.3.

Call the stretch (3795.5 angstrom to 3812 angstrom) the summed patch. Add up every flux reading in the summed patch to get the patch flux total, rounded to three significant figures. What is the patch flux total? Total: 183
